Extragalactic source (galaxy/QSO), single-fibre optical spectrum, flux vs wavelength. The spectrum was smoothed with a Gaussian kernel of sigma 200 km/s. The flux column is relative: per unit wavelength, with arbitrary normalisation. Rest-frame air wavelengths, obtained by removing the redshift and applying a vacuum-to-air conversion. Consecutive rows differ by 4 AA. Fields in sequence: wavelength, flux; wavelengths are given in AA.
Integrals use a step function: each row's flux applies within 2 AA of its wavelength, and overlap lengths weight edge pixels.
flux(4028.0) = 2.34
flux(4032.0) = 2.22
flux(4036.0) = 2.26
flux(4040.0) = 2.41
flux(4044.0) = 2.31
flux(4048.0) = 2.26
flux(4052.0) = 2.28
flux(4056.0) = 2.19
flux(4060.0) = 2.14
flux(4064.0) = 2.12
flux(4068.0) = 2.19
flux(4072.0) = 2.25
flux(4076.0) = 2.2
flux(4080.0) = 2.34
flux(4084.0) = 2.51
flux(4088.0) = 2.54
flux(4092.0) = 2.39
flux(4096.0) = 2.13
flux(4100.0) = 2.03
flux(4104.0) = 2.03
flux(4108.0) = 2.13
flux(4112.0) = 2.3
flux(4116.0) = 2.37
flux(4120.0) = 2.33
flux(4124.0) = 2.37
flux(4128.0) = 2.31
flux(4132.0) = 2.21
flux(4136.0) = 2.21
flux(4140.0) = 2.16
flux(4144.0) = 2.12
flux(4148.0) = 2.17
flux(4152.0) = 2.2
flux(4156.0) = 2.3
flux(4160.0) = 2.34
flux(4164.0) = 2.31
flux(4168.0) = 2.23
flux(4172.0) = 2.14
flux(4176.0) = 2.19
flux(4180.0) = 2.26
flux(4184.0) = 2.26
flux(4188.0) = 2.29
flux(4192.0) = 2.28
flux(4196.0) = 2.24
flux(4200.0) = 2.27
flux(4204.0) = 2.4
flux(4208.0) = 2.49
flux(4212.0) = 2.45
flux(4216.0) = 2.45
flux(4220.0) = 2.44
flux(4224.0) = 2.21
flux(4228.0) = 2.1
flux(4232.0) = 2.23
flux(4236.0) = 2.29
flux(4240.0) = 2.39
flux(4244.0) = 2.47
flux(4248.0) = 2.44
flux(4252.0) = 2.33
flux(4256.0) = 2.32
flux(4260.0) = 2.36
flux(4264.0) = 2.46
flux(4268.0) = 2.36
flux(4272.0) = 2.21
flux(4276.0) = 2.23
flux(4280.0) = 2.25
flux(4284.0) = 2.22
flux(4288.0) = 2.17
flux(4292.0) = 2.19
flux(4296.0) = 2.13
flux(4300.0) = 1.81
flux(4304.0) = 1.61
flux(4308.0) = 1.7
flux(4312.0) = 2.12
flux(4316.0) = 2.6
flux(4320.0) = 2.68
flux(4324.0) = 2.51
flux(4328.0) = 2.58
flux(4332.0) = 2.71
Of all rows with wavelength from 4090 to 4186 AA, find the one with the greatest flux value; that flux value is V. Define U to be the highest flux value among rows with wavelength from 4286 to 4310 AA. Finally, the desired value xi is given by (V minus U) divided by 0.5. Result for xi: 0.40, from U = 2.19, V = 2.39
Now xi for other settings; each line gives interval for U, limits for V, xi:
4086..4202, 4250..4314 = -0.16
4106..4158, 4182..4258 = 0.24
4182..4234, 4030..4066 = -0.16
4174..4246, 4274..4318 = 0.22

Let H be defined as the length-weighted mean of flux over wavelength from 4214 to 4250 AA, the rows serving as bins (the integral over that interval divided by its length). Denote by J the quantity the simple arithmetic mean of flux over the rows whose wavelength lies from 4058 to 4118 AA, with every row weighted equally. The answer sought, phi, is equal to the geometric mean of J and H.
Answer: 2.29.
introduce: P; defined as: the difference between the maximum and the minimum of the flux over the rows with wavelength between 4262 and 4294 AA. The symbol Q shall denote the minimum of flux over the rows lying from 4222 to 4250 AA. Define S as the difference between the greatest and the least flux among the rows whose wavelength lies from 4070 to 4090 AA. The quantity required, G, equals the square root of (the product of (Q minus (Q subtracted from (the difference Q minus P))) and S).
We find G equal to 0.90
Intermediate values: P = 0.29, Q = 2.1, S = 0.34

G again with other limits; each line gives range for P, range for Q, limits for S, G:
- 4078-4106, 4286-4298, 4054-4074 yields 0.59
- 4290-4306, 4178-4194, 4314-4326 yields 0.69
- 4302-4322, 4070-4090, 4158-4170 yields 0.60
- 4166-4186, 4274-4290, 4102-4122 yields 0.88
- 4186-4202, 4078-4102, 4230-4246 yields 0.71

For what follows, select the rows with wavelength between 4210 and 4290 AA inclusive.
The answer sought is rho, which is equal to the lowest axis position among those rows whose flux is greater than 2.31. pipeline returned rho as 4212.0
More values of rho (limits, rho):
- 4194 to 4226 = 4204.0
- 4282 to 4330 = 4316.0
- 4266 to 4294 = 4268.0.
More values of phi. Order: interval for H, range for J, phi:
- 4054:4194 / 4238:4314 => 2.22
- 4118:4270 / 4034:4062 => 2.28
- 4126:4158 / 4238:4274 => 2.29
